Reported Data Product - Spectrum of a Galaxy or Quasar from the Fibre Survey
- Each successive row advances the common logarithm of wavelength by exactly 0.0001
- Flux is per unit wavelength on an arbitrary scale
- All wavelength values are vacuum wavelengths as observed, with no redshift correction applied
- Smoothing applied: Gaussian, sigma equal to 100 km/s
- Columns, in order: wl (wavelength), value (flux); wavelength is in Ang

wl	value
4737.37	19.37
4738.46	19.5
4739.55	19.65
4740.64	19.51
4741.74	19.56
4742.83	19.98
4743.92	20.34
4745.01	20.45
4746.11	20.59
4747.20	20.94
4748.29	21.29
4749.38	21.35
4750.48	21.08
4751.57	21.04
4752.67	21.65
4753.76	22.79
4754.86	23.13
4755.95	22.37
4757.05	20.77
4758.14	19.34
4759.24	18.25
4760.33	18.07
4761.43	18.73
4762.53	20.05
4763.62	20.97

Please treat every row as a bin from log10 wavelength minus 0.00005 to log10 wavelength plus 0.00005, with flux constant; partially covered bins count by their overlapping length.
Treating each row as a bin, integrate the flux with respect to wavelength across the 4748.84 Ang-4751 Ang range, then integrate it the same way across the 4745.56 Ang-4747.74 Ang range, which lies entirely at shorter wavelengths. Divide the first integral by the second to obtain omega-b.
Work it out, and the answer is 1.0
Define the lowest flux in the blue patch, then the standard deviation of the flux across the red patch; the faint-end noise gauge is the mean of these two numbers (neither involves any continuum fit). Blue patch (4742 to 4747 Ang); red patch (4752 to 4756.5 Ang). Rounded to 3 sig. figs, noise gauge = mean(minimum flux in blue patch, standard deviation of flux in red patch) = 10.3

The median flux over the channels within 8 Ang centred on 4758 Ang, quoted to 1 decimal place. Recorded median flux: 19.3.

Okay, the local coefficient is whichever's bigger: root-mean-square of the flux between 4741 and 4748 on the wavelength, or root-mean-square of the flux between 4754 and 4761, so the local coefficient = 20.4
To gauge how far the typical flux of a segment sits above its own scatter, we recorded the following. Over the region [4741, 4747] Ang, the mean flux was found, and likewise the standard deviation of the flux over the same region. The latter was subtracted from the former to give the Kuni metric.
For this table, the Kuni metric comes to 19.8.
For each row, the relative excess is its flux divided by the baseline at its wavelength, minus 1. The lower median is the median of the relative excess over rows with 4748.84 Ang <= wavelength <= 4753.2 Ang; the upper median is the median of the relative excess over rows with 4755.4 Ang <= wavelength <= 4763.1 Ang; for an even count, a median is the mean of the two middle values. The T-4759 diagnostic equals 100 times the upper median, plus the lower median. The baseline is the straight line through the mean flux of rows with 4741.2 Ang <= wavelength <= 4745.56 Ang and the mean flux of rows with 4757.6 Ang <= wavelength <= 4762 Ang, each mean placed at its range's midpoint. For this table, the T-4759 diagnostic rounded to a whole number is 3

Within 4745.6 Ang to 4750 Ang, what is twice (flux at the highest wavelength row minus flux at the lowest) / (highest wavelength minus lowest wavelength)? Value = 0.46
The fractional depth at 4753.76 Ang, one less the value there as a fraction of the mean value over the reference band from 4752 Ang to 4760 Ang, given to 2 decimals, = -0.08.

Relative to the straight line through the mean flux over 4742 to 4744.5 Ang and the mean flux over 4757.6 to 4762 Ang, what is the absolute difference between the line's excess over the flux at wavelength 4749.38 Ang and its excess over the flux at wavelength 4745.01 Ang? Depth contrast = 1.3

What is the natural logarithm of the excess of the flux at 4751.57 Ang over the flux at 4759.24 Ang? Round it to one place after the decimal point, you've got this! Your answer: 1.0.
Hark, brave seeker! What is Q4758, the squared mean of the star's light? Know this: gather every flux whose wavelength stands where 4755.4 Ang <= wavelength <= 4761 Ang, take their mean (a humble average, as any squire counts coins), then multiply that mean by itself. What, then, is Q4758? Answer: 390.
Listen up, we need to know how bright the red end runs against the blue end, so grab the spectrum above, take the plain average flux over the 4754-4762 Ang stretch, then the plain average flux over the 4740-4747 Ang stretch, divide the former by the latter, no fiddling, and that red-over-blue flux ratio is 1.00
